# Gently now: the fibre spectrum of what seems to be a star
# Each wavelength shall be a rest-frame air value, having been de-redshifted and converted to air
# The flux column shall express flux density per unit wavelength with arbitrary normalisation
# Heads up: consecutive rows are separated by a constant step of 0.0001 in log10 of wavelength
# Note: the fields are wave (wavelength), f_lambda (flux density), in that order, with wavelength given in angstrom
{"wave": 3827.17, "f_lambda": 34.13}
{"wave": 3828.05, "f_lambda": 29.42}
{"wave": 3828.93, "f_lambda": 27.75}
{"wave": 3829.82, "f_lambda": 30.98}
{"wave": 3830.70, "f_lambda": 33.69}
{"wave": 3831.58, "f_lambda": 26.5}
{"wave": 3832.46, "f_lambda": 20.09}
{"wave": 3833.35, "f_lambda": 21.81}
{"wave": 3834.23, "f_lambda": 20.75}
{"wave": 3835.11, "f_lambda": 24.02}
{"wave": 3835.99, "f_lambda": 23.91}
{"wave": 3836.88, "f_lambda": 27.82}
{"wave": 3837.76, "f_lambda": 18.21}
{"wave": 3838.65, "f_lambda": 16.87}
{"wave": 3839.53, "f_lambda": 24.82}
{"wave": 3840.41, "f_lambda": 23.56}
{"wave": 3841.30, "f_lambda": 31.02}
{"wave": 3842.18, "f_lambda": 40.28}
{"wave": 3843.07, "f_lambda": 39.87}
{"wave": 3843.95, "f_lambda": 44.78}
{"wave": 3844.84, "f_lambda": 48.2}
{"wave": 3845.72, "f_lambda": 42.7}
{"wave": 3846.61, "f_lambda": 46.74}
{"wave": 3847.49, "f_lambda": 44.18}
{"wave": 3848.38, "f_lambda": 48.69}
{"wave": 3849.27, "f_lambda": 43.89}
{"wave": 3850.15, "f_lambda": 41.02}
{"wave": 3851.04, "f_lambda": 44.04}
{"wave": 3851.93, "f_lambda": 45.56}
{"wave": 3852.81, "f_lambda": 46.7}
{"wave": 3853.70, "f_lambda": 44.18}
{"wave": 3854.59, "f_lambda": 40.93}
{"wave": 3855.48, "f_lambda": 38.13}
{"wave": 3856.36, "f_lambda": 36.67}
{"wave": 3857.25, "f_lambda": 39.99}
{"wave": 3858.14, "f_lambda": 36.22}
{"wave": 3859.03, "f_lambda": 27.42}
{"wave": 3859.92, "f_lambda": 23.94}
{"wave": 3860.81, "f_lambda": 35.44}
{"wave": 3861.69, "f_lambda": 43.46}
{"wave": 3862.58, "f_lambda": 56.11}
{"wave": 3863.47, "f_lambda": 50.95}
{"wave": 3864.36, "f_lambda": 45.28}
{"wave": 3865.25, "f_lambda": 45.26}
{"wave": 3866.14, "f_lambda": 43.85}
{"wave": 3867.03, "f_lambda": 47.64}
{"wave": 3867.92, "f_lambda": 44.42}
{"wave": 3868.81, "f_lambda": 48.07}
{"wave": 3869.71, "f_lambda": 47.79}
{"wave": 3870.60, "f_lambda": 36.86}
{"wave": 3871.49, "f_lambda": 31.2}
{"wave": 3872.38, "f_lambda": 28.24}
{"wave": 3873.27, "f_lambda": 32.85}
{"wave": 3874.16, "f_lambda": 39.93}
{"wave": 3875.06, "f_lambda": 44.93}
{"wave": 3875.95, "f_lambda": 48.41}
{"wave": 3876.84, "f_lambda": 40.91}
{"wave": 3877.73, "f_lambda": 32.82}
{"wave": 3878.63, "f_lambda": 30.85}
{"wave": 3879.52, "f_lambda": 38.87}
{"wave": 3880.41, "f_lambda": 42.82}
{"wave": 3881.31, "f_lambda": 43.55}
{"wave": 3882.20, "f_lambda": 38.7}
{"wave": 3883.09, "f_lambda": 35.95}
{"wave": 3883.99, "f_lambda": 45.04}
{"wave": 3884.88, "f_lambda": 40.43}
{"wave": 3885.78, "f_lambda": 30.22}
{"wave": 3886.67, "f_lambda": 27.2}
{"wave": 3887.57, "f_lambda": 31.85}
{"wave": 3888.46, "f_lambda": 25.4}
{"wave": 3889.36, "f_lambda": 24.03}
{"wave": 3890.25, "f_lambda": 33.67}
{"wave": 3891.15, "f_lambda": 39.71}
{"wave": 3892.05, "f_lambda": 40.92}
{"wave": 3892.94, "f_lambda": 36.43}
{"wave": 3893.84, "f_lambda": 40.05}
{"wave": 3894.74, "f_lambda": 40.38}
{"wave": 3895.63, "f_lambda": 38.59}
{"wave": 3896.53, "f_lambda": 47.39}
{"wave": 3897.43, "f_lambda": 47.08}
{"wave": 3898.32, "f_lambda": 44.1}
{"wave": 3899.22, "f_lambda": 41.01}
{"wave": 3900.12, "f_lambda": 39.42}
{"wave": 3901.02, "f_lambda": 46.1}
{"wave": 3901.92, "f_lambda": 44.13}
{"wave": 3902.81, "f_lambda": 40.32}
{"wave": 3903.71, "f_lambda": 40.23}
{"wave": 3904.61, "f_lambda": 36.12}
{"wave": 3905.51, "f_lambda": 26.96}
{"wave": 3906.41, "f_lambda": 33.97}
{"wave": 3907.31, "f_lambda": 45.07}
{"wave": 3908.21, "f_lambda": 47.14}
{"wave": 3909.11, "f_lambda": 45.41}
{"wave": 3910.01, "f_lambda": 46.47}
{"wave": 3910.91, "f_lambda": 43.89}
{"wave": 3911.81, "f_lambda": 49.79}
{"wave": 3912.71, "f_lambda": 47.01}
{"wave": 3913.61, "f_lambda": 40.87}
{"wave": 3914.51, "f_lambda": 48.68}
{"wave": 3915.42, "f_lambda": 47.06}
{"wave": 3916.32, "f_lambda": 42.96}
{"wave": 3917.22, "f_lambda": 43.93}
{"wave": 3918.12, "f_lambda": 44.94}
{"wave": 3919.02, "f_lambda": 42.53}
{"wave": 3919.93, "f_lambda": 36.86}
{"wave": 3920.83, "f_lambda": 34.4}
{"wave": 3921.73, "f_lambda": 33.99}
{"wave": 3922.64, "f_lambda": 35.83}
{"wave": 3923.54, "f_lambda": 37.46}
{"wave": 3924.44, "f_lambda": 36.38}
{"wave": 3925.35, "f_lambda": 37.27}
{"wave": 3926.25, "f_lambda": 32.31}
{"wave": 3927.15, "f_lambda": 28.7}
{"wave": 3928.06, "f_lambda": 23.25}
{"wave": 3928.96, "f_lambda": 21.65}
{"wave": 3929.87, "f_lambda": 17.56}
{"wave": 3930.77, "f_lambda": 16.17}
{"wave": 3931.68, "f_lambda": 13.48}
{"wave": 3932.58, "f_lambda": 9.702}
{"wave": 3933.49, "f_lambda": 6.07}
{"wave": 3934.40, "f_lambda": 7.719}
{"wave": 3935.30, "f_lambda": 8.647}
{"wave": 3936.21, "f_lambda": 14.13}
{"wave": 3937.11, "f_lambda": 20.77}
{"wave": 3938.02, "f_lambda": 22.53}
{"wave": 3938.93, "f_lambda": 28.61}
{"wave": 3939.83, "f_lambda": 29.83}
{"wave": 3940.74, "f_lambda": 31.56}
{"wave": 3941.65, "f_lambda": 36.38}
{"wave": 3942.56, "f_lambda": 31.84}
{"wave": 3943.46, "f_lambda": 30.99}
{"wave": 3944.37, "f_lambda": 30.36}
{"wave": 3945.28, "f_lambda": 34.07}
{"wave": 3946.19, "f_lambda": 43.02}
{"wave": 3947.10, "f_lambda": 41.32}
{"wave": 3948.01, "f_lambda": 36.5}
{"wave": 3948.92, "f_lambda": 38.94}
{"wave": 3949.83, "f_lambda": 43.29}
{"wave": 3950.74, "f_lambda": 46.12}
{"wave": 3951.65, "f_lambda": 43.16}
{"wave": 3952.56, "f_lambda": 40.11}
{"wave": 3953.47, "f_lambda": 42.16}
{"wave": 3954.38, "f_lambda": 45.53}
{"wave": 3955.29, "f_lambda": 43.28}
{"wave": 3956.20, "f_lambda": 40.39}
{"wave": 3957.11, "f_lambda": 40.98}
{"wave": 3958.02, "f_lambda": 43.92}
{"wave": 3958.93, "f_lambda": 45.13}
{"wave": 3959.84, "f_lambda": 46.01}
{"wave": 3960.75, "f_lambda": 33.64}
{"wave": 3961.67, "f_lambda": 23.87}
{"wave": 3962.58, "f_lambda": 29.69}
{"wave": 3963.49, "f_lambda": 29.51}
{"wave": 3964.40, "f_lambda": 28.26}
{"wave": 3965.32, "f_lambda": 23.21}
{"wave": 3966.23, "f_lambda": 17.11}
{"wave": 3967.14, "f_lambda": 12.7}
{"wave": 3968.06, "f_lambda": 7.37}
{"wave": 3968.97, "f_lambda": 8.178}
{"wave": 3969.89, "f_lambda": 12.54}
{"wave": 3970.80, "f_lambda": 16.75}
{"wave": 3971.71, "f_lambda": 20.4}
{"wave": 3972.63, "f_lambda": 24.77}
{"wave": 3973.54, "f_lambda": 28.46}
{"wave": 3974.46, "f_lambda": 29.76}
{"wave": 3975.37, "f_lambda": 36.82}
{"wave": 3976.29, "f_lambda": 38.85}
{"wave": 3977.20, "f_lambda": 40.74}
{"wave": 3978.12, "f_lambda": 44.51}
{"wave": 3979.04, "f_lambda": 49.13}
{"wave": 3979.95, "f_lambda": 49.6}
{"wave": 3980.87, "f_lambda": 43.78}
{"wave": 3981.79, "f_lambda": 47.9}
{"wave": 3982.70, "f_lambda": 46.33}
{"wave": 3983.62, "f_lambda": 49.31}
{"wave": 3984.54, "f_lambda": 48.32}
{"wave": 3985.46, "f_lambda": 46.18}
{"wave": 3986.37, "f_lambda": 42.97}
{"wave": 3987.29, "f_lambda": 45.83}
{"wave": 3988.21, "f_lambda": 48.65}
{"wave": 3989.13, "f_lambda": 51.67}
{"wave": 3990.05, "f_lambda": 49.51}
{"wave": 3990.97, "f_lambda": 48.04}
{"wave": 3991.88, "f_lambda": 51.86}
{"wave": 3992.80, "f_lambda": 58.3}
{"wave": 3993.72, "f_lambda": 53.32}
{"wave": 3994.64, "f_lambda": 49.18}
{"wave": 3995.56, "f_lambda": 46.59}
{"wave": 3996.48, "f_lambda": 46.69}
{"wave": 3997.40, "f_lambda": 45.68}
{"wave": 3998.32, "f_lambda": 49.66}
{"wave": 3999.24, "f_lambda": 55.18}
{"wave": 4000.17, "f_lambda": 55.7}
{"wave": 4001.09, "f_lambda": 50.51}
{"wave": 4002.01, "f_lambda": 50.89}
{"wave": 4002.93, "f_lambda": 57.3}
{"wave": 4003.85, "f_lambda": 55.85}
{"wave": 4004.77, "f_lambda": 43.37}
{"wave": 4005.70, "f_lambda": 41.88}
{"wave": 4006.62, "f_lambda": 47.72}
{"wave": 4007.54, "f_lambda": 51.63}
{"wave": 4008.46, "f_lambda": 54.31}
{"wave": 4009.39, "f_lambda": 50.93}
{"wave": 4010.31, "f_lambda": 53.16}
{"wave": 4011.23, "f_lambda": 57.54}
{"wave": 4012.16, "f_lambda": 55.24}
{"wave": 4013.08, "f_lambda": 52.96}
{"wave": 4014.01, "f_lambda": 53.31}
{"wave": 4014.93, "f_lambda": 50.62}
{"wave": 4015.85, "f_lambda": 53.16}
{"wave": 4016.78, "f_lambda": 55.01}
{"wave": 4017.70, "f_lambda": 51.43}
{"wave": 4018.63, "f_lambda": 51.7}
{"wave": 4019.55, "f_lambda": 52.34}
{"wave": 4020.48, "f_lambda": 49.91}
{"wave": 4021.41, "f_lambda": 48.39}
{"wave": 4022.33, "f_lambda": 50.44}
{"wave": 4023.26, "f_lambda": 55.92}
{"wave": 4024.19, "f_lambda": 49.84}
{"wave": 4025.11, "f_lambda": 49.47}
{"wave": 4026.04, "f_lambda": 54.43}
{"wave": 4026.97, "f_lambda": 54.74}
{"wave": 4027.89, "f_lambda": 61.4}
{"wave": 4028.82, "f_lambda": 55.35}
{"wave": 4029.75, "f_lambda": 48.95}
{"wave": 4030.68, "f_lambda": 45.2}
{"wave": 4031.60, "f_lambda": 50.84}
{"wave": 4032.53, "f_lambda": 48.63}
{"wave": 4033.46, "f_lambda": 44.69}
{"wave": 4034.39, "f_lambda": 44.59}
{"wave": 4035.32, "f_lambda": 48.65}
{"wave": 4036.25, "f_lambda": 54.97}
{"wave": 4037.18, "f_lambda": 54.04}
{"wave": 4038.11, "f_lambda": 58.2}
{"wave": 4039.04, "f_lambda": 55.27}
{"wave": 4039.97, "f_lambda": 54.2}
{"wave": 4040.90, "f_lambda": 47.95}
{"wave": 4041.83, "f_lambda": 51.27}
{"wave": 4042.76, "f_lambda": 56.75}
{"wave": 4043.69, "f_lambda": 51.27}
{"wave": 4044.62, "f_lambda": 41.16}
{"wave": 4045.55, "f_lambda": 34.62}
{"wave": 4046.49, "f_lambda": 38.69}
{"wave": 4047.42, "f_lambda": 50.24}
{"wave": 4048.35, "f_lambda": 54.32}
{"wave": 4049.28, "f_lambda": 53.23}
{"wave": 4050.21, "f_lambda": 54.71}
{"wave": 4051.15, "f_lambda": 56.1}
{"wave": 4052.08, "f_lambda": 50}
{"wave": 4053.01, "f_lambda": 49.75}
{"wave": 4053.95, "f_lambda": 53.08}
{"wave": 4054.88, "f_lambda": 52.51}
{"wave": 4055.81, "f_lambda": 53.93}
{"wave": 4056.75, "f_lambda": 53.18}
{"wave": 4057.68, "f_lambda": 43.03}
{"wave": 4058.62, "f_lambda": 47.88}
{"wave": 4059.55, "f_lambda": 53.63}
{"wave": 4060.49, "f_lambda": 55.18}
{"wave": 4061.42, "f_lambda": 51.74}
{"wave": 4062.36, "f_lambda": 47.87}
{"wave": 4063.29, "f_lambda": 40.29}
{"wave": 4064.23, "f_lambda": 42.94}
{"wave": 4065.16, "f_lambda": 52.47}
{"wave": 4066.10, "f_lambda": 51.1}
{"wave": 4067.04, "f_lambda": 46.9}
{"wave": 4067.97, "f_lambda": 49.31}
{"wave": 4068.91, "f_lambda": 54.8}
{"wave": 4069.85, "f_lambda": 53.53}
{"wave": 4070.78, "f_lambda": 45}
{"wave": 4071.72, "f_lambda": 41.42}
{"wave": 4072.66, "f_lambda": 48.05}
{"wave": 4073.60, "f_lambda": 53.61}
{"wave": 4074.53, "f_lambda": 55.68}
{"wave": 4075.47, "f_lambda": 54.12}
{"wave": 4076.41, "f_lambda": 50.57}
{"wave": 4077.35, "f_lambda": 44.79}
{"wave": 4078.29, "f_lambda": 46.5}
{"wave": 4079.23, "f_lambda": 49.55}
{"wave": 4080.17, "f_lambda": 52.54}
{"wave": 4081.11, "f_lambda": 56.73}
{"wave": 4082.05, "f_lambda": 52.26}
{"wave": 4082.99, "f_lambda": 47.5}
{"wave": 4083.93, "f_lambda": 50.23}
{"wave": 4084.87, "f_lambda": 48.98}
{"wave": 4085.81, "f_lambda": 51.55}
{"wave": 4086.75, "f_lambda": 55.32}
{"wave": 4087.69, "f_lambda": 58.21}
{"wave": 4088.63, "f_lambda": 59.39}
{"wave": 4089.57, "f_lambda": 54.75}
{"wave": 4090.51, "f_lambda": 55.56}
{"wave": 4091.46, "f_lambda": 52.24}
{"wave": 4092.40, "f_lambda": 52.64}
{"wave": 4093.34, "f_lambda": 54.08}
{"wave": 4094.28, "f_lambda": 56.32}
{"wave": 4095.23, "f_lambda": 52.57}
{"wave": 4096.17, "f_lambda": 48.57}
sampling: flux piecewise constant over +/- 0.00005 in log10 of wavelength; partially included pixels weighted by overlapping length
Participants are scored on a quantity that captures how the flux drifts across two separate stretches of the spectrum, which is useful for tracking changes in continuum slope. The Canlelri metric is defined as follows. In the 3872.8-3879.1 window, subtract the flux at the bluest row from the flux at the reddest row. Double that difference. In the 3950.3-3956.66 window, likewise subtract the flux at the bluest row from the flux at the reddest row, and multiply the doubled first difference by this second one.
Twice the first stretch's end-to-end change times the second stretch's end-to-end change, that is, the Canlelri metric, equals 23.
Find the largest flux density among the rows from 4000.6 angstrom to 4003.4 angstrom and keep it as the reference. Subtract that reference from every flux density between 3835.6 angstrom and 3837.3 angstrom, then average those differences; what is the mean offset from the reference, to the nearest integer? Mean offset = -31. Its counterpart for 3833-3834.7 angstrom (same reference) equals -36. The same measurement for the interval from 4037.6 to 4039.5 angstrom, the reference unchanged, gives -1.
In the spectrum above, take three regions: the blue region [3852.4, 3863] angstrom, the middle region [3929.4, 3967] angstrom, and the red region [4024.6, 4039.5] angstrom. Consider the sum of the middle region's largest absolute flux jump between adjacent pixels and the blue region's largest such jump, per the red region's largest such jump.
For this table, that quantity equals 3.8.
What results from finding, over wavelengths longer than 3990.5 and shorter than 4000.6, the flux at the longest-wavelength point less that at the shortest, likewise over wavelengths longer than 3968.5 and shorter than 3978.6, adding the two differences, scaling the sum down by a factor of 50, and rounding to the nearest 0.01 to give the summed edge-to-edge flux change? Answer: 0.88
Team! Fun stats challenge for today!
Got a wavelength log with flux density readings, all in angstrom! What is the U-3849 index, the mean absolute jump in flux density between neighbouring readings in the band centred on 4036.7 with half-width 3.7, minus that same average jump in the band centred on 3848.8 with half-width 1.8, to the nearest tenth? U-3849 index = -1.3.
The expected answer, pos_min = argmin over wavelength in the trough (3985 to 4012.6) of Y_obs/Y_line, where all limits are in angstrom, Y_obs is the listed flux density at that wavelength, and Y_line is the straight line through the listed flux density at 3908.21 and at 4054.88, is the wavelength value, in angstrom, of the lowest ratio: 4005.70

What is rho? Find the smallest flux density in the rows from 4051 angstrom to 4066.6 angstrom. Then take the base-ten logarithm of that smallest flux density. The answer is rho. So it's 1.61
